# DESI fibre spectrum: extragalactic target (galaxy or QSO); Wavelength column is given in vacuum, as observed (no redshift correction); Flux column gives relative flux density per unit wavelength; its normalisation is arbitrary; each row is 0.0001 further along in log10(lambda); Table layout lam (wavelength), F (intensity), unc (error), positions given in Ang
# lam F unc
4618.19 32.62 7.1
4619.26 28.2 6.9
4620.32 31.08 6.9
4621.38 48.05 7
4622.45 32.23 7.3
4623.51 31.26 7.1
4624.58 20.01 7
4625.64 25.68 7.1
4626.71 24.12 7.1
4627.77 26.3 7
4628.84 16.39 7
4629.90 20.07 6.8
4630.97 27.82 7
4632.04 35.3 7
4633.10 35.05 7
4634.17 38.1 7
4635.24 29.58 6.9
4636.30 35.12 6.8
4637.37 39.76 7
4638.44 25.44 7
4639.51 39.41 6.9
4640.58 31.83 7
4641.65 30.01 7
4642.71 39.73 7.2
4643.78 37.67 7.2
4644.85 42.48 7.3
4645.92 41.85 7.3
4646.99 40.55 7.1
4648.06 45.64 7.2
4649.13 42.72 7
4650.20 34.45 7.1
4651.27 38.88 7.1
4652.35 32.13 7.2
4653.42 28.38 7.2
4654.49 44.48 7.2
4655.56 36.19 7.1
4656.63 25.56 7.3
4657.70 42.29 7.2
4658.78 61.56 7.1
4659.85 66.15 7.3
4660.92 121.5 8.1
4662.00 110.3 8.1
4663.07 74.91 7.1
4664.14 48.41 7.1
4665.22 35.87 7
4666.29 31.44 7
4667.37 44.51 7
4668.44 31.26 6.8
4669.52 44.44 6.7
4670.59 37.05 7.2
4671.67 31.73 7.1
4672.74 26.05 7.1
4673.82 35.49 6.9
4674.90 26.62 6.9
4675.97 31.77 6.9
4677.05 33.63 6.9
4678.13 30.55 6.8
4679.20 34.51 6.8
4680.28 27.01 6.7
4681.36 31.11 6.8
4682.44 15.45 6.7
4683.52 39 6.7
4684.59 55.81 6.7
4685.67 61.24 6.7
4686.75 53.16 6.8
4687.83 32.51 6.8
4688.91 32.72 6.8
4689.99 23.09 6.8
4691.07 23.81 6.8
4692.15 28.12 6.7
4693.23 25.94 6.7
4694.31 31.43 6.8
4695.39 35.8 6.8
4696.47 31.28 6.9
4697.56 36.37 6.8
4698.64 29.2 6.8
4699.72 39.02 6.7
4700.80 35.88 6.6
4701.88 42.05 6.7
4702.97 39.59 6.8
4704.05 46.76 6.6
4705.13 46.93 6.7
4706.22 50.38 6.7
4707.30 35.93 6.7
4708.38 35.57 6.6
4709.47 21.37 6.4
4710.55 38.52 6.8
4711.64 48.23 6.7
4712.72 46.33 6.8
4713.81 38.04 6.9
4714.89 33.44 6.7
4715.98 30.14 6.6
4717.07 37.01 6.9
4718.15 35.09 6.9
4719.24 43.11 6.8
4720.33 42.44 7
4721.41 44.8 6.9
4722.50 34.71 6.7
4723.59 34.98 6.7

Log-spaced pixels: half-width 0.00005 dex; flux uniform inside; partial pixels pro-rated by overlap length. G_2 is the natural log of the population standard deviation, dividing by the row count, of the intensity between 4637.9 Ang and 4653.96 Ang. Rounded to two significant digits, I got 1.8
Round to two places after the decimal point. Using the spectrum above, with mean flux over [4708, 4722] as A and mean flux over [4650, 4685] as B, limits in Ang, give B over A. 1.12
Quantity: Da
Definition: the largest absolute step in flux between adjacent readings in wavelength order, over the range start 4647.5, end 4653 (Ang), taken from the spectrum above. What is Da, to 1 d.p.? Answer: 8.3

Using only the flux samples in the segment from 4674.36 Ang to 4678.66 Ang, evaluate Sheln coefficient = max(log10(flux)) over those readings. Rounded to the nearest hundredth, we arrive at 1.53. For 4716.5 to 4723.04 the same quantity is 1.65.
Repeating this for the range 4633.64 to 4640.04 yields 1.60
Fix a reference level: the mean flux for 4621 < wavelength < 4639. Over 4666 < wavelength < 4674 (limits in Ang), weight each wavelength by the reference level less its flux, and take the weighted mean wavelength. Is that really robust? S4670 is 4669.2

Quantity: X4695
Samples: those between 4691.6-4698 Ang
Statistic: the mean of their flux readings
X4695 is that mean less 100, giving -69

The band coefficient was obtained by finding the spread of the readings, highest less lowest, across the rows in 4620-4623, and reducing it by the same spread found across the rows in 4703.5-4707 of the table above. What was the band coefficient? 13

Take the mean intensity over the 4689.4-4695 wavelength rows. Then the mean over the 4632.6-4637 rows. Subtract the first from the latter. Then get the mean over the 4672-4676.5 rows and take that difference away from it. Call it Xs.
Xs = 22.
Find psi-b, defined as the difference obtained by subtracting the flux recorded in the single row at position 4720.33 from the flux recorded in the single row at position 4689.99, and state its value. -19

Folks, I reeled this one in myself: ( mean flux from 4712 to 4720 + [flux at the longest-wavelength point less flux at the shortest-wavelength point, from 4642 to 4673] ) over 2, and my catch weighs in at 12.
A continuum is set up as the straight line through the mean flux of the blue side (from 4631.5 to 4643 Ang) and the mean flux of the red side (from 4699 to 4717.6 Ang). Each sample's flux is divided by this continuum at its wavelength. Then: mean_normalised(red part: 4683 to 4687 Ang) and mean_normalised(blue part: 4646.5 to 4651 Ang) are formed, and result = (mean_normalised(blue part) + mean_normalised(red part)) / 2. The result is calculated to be 1.28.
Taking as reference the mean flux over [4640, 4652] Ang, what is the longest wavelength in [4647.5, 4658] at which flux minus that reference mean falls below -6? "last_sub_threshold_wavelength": 4656.63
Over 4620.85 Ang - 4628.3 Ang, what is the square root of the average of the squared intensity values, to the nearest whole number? 31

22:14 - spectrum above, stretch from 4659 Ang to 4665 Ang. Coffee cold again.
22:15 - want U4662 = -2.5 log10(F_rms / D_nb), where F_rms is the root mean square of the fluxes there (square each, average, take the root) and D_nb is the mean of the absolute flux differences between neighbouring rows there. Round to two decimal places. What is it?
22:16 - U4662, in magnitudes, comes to -1.10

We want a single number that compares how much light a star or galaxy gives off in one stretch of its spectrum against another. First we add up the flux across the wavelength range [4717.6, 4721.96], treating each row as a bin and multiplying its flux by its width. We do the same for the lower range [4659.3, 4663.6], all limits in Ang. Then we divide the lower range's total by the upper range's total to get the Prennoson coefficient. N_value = 2.2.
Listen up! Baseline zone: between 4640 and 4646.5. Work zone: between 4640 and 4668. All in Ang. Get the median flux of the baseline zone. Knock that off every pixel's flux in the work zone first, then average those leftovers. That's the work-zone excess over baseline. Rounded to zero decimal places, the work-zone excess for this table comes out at 9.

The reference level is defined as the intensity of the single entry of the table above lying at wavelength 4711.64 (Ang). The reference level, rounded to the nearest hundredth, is 48.23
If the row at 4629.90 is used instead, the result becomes 20.07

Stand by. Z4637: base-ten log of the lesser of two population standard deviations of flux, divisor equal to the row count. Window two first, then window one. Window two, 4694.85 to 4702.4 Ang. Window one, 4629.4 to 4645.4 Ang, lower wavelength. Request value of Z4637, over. 0.61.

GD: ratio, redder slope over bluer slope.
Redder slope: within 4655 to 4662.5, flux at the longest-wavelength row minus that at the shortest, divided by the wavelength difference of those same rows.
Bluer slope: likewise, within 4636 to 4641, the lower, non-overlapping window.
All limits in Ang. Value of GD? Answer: -15.0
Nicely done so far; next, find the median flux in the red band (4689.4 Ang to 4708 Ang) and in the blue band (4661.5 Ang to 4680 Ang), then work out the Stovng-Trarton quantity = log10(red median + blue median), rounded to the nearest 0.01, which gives 1.85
